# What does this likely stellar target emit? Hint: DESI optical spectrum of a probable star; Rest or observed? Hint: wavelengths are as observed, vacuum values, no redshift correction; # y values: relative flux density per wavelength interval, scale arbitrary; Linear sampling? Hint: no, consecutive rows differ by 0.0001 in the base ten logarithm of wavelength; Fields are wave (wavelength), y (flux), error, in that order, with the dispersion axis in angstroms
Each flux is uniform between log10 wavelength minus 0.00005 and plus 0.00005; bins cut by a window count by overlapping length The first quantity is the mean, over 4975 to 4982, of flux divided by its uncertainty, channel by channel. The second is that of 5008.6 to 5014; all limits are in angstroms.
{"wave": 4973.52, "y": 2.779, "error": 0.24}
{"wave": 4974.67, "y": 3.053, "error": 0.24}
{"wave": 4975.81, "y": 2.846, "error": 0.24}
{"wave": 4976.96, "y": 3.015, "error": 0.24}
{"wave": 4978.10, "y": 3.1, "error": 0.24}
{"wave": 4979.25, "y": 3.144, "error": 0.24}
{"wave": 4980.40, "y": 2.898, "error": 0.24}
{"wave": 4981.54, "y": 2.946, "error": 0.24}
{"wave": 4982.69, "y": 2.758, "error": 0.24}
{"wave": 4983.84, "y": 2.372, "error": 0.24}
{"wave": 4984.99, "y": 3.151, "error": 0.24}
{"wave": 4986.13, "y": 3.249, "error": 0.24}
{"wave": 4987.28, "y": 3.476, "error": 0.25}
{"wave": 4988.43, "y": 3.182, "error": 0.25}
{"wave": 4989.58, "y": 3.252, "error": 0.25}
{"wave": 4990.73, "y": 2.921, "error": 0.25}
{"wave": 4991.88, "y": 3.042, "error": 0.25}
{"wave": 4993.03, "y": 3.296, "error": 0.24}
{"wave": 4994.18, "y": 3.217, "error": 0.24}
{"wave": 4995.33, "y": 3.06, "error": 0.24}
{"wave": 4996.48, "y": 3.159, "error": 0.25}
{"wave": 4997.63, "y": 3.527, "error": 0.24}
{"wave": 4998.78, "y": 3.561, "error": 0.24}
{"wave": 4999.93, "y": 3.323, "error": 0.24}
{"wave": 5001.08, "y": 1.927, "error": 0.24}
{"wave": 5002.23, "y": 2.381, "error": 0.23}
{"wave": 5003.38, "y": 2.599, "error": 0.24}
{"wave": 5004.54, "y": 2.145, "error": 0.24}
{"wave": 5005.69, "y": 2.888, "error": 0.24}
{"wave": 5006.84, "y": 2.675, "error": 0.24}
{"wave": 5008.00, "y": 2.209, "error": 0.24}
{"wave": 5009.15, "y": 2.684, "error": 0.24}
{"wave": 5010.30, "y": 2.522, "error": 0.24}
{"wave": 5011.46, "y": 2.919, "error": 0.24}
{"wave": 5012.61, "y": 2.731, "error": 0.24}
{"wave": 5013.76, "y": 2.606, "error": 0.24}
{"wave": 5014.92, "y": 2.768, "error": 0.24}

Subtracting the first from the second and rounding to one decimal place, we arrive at -1.2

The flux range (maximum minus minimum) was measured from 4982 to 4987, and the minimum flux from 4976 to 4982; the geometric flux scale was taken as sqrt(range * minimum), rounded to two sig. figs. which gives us 1.6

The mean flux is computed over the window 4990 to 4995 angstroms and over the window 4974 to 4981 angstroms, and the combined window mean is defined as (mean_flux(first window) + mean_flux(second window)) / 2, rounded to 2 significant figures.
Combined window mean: 3.1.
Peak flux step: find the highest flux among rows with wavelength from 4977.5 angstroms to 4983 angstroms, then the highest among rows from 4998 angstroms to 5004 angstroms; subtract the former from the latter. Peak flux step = 0.42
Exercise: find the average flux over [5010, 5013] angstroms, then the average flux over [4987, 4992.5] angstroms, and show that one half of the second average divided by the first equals 0.58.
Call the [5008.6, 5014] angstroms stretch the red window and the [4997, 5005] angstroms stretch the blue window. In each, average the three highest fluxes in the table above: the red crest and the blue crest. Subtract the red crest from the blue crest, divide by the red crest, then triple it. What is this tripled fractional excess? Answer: 0.75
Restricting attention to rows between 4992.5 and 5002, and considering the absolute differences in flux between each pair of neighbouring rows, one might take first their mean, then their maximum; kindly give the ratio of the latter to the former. 4.1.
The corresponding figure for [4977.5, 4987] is 3.0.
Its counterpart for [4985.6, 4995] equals 1.7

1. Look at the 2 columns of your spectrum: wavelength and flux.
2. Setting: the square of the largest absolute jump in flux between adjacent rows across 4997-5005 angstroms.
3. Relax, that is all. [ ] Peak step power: 1.9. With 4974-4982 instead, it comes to 0.1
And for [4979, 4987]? 0.6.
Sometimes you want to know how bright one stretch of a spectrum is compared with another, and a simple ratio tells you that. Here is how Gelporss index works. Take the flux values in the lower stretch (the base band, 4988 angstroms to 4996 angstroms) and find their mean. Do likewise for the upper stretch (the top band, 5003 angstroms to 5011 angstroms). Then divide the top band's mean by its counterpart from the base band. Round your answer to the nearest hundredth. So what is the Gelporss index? 0.81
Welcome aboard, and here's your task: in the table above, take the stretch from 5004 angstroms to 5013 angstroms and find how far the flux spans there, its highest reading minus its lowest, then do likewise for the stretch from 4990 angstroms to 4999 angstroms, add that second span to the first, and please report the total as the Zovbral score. 1.4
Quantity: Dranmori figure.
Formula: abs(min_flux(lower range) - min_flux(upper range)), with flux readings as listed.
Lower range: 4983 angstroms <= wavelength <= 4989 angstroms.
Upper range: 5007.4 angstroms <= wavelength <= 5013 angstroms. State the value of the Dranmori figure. 0.16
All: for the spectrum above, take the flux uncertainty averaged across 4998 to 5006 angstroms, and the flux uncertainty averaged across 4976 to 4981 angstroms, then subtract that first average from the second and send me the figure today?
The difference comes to 0.001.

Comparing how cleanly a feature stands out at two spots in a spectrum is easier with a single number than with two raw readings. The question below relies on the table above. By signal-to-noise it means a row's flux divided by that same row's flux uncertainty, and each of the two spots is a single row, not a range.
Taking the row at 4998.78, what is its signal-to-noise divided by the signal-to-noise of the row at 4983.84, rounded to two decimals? 1.50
